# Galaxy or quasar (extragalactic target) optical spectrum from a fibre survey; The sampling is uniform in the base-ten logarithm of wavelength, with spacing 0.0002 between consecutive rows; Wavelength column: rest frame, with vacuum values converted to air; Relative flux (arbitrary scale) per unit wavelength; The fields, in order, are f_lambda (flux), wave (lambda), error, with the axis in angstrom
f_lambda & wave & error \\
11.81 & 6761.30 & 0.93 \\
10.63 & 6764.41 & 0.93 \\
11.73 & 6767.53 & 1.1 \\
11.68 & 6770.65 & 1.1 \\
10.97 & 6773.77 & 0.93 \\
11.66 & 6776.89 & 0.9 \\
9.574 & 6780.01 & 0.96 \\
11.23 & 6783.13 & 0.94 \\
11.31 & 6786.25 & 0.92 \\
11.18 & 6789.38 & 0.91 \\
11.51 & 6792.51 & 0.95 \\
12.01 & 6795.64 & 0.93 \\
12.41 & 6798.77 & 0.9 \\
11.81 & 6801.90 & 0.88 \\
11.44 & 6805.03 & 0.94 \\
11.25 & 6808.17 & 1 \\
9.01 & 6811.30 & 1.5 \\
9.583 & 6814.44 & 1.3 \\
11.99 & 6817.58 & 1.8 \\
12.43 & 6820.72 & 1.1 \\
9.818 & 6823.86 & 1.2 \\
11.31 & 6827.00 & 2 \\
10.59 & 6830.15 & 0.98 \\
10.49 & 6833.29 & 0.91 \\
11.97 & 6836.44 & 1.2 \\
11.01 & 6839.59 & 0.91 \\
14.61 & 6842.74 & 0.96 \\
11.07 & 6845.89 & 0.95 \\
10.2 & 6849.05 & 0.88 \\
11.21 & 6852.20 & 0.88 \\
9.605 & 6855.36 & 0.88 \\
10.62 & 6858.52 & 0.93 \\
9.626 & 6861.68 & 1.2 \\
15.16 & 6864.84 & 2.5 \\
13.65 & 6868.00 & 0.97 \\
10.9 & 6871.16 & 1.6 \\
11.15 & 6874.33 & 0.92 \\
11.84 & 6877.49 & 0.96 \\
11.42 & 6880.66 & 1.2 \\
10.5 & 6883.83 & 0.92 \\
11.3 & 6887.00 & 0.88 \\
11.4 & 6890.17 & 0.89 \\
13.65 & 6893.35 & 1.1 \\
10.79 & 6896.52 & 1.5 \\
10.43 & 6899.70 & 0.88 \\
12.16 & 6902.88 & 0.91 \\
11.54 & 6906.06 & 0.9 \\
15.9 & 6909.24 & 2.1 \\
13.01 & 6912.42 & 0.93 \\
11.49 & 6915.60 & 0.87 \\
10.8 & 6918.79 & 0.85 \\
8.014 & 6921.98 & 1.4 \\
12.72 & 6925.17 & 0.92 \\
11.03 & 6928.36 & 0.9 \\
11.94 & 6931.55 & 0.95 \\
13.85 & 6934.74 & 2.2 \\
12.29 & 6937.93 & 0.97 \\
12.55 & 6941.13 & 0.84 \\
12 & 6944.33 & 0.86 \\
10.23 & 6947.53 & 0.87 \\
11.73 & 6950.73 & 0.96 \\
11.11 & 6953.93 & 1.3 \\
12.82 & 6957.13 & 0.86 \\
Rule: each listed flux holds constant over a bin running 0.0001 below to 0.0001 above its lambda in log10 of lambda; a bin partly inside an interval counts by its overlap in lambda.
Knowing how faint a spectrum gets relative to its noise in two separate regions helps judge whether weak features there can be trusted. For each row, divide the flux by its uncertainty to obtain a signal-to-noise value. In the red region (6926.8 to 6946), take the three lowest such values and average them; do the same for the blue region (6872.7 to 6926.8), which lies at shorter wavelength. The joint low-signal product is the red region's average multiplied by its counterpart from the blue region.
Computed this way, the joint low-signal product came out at 71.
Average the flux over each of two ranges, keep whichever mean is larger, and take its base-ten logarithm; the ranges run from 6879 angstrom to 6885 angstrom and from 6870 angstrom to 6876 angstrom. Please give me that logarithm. 1.04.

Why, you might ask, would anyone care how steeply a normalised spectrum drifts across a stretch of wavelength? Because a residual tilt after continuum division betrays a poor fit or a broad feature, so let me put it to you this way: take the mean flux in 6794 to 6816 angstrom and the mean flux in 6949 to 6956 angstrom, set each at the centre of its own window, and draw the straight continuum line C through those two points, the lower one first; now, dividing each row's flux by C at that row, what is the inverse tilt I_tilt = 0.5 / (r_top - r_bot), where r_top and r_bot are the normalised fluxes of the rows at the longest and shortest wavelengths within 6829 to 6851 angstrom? -13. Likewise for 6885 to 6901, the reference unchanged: -6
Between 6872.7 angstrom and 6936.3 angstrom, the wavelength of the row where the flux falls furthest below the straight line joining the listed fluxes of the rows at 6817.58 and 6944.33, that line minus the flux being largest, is 6921.98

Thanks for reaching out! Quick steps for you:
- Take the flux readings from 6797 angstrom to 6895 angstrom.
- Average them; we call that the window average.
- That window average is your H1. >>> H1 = 11.4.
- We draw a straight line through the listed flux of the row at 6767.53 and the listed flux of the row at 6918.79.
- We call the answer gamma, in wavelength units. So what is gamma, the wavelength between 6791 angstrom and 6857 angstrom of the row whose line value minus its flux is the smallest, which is 6842.74 angstrom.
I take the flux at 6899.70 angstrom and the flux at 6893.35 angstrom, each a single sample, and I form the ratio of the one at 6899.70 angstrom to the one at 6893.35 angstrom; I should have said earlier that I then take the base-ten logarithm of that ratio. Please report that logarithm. -0.12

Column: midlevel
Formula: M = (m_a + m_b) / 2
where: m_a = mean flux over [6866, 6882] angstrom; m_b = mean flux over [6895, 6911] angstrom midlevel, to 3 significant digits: 12.0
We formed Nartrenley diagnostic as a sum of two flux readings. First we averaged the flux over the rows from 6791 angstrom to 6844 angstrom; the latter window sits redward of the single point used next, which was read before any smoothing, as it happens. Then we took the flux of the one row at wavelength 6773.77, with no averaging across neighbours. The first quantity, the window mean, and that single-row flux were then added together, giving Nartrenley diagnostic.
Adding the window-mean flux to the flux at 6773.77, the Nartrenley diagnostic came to 22.3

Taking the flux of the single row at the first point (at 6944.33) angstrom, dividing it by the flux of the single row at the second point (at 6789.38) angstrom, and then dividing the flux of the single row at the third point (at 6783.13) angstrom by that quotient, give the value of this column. 10.5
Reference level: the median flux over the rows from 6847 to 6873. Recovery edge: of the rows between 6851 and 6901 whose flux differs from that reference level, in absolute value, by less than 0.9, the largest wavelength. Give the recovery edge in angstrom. 6899.70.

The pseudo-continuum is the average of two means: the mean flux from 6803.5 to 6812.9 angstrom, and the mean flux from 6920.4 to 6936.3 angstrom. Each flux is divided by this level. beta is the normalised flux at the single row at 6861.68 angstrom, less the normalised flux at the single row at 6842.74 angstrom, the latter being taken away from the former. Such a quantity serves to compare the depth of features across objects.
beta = -0.45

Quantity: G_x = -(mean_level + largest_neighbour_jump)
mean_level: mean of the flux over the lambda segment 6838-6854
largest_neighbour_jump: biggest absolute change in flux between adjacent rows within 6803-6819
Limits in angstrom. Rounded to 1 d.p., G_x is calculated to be -14.0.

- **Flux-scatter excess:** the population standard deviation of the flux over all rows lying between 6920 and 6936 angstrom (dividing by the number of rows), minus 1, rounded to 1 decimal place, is 1.0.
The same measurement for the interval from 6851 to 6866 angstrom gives 1.1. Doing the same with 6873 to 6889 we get -0.6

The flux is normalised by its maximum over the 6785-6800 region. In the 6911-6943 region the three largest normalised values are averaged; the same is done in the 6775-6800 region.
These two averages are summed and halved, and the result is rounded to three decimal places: 1.016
